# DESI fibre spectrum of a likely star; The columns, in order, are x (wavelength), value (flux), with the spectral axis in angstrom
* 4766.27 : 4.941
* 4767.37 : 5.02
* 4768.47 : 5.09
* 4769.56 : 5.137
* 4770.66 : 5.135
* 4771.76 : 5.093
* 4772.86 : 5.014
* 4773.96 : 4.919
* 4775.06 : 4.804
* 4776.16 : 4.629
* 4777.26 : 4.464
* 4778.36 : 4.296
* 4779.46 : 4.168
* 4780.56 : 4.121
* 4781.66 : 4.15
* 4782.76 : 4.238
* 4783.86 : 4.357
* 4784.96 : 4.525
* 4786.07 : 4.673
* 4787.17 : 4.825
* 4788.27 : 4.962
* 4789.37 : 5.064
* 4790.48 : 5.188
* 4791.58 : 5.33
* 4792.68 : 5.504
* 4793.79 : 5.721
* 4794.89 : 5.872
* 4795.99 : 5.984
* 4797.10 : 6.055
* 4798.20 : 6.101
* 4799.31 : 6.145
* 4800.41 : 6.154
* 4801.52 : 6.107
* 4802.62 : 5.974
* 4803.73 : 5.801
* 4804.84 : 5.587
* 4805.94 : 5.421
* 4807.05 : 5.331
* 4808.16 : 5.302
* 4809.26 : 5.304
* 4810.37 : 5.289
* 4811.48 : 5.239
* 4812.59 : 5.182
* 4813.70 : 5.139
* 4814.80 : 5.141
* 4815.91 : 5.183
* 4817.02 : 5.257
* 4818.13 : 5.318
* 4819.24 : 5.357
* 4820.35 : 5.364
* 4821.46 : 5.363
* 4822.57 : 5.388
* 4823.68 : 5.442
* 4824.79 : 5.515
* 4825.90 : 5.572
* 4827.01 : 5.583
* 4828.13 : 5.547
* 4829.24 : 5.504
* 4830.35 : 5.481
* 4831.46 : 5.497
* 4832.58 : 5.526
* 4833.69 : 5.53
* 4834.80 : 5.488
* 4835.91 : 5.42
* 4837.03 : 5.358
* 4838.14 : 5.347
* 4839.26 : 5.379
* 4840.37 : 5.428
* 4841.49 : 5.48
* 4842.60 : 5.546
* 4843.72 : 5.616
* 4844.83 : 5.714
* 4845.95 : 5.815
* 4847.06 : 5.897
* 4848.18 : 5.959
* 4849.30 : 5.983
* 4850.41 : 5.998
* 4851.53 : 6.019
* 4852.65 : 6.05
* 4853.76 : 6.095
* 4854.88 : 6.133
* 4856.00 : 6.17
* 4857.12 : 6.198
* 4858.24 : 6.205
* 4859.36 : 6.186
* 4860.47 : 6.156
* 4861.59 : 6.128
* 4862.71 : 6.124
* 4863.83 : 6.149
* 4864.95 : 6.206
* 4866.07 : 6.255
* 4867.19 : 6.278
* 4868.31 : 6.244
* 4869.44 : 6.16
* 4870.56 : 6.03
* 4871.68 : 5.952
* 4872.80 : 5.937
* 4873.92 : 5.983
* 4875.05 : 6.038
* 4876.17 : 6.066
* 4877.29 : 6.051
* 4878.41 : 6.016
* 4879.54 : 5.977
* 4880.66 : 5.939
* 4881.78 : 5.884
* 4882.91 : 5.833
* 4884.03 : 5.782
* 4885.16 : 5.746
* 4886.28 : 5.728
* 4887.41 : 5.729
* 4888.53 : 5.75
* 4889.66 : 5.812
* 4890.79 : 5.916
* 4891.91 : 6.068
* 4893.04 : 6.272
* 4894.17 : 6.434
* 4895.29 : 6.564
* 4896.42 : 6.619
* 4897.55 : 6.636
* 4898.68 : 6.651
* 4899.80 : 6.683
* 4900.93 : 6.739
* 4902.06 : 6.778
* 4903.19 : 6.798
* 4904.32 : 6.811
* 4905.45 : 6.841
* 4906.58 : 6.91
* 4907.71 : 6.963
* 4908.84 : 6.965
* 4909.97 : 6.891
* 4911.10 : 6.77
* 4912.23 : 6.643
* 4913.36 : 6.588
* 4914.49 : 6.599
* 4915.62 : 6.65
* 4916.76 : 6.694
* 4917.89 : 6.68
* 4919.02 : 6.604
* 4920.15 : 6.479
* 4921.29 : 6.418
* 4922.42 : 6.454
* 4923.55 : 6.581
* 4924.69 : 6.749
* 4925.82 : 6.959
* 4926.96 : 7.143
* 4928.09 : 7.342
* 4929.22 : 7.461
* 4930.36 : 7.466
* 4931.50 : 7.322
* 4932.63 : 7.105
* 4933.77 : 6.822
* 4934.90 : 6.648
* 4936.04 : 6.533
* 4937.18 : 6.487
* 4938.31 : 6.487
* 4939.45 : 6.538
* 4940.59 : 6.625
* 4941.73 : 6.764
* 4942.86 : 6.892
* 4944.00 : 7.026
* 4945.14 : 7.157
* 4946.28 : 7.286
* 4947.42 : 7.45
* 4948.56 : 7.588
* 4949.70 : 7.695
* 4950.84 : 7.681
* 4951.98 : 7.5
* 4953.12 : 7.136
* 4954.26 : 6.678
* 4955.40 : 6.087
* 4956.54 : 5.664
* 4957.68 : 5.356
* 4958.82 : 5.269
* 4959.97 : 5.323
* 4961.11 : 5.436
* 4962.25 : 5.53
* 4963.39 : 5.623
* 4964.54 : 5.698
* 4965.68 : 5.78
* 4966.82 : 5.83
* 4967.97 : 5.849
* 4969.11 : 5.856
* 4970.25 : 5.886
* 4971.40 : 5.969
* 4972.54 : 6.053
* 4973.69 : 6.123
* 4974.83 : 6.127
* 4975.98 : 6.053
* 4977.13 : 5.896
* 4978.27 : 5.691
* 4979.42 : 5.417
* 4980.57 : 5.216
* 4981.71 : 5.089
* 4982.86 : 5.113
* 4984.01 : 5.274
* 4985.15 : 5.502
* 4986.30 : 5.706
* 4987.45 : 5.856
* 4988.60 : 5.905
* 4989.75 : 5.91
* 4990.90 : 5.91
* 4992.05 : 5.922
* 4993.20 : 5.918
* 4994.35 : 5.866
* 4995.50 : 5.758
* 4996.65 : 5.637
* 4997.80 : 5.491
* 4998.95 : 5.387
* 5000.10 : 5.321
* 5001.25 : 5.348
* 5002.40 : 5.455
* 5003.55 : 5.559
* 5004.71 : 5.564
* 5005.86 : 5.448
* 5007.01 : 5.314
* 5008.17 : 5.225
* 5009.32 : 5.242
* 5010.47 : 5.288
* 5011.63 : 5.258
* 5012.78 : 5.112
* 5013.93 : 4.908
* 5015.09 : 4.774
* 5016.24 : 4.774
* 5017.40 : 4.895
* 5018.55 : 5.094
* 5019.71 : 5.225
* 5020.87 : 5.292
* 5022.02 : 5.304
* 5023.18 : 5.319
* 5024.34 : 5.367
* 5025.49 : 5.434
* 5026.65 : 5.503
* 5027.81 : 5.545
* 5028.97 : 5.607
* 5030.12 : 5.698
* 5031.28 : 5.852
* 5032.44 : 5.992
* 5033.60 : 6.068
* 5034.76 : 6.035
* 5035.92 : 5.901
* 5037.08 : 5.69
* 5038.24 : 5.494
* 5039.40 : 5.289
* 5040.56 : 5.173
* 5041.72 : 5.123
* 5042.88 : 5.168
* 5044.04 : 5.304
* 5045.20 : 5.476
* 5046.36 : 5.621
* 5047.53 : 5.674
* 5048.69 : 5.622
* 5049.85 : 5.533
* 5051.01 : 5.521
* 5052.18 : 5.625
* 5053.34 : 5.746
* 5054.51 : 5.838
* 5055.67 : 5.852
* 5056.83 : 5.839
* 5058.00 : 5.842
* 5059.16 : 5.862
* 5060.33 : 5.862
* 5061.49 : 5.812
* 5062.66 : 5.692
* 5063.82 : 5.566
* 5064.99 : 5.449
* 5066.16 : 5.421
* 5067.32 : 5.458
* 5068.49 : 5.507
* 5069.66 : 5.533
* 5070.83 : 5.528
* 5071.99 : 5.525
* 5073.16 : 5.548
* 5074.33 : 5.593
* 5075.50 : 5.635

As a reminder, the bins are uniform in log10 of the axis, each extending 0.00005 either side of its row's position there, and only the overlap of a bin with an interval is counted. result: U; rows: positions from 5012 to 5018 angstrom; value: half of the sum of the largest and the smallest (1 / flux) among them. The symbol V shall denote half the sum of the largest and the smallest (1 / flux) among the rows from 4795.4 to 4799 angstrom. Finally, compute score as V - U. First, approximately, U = 0.203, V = 0.166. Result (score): -0.04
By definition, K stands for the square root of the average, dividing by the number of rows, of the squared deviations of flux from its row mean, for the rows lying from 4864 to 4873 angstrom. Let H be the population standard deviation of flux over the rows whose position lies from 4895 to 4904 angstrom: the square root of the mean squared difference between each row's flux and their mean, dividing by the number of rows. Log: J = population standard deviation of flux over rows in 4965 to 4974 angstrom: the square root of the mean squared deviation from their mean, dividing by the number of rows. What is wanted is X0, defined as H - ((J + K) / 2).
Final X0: -0.04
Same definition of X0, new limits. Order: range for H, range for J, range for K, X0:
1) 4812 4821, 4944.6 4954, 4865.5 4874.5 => -0.08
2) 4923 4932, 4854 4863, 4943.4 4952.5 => 0.18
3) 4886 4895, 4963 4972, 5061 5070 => 0.14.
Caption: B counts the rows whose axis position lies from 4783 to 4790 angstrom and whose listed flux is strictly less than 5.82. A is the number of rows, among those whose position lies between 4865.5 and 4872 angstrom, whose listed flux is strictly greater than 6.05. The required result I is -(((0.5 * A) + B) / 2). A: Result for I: -4.0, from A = 4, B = 6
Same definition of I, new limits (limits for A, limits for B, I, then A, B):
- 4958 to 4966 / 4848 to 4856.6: 0.0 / 0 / 0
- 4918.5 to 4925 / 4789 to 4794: -4.0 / 6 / 5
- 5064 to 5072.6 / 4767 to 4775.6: -4.0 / 0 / 8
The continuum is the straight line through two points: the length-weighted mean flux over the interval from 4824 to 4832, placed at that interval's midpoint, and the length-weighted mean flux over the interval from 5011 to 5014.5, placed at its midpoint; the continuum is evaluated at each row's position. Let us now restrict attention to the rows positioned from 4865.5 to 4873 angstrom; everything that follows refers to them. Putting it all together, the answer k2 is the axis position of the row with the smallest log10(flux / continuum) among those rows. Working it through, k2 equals 4872.80 angstrom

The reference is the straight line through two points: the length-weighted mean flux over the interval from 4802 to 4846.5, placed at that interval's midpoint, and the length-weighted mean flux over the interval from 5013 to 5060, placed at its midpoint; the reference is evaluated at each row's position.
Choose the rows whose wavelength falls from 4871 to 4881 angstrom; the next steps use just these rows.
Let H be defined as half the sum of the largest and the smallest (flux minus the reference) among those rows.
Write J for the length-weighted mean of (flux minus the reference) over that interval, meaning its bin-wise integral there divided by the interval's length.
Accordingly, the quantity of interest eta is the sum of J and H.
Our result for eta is 1.1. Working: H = 0.5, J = 0.54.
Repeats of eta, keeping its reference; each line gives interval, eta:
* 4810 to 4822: -0.4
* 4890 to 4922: 2.1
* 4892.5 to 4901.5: 2.2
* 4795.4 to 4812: 0.5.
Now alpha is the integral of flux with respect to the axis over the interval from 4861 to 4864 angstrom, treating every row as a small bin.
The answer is 18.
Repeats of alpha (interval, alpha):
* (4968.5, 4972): 21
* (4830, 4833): 16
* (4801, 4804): 18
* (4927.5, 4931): 26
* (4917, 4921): 26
